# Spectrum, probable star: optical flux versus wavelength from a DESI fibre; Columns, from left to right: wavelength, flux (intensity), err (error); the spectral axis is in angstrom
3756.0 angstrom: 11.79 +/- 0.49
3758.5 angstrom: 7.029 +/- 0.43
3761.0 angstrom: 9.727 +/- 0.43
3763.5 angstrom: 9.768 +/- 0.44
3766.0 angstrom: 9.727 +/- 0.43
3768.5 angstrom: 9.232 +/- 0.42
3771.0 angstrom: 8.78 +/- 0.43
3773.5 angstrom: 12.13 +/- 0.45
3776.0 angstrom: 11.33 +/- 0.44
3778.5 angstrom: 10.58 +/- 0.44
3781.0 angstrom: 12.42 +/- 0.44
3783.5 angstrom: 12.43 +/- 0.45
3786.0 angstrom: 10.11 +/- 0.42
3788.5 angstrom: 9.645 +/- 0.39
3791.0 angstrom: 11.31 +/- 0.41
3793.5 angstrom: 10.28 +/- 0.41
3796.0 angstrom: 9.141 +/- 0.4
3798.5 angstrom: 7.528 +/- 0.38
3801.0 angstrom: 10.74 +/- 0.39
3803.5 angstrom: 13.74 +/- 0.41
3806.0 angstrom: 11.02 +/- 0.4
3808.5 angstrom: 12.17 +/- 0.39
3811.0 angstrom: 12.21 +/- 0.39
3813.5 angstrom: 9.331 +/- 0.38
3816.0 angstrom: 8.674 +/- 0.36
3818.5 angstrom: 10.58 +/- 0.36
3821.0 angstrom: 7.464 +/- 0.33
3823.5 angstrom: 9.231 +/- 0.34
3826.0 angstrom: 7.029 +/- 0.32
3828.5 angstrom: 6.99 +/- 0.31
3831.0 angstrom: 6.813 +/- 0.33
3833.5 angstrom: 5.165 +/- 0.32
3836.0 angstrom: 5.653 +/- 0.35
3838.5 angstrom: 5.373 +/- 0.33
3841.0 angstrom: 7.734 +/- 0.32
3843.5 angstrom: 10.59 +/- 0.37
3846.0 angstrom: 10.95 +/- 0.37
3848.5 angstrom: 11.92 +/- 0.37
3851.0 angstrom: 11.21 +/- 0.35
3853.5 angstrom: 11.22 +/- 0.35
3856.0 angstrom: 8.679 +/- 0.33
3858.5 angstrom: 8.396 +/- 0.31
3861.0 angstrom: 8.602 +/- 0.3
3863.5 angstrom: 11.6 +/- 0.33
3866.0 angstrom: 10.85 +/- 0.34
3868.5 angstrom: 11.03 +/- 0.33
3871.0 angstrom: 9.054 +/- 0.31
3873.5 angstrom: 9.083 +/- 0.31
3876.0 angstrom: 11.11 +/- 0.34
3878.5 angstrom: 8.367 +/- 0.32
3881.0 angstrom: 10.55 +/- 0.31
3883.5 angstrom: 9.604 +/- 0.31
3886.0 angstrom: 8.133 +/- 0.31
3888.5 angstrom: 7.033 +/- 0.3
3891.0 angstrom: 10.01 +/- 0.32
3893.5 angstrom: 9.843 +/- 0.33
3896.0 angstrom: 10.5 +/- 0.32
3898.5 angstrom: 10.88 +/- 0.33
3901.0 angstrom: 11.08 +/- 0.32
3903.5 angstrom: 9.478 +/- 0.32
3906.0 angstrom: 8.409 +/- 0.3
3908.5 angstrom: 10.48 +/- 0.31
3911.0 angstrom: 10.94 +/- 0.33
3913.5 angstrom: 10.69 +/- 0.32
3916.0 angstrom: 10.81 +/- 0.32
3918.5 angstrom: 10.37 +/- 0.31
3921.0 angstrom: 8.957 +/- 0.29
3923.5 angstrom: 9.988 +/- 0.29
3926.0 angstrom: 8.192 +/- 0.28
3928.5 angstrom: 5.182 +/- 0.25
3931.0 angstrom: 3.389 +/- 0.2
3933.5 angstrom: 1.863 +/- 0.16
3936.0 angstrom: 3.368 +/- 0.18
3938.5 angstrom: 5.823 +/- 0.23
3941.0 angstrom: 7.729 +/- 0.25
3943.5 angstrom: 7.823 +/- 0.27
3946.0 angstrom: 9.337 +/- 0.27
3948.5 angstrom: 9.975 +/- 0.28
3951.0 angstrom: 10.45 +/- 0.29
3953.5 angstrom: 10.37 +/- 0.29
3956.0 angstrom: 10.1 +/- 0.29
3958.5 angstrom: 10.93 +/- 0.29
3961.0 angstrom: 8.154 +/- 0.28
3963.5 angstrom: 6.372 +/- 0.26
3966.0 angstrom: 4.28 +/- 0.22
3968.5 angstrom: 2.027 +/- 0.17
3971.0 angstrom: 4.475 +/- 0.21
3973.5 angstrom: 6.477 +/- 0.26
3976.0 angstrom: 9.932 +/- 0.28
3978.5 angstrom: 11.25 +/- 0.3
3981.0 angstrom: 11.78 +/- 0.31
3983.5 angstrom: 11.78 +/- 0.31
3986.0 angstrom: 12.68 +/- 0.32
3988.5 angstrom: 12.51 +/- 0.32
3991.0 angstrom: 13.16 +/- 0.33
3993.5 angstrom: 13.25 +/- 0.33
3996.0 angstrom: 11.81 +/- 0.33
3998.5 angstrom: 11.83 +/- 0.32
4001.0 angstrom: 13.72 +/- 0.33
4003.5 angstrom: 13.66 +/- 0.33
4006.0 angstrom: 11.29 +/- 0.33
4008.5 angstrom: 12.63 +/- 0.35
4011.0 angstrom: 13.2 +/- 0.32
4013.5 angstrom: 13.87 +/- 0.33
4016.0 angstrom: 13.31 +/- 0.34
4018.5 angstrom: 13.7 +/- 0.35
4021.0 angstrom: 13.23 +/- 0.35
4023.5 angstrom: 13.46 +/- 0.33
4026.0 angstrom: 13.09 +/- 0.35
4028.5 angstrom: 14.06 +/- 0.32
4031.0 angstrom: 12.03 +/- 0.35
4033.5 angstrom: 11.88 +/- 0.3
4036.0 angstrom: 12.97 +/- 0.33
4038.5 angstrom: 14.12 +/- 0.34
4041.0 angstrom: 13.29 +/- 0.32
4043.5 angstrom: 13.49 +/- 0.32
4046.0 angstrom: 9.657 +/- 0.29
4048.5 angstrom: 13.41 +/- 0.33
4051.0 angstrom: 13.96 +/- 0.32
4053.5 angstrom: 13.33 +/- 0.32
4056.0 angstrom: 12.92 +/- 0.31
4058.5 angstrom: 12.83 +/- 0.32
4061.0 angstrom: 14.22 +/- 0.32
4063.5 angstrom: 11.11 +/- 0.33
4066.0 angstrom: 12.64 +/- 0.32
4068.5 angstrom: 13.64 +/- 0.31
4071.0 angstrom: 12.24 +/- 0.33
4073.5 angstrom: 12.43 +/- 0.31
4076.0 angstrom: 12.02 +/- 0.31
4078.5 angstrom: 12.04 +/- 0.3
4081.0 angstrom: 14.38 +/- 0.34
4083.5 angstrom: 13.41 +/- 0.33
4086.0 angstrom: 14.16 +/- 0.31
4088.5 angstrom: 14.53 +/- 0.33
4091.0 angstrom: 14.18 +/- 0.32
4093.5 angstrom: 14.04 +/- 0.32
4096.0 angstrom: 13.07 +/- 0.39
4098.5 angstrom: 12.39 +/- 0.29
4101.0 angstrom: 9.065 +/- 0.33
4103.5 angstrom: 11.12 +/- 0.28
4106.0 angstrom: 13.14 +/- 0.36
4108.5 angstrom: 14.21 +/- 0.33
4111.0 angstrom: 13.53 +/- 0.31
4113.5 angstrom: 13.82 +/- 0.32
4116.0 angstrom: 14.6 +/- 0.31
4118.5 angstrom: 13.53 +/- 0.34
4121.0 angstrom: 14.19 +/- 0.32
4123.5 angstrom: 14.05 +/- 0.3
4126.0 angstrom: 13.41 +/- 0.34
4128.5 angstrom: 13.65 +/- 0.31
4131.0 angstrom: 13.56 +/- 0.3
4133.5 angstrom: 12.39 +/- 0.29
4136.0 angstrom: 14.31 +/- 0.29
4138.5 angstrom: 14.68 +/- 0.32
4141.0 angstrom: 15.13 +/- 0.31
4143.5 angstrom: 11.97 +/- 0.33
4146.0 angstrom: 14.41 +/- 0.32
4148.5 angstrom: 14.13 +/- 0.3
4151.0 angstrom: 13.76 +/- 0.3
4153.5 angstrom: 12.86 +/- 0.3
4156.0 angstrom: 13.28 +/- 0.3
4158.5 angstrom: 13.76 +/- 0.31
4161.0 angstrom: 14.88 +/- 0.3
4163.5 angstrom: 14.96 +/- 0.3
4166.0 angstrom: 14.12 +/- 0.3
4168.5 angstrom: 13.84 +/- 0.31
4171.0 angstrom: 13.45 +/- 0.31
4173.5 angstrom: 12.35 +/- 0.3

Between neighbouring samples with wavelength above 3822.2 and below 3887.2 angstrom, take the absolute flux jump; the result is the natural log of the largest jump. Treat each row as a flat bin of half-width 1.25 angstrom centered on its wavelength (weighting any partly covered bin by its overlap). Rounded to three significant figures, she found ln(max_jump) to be 1.10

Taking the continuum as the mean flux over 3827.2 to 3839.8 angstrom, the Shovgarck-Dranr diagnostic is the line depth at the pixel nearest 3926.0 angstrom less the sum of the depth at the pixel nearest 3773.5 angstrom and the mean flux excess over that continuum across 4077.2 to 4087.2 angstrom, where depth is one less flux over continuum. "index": -6.8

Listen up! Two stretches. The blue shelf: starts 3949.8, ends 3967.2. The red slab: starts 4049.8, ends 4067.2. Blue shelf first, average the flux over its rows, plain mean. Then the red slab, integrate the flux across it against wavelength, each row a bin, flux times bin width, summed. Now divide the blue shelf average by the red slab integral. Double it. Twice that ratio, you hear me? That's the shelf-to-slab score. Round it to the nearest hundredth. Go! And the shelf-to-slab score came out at 0.08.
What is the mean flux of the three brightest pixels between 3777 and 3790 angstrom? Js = 11.8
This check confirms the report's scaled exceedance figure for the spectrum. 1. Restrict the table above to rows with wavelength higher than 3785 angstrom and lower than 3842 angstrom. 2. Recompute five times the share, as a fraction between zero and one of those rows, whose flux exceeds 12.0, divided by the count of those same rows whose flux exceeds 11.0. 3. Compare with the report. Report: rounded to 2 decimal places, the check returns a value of 0.13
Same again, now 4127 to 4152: 0.45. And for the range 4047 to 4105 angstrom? 0.20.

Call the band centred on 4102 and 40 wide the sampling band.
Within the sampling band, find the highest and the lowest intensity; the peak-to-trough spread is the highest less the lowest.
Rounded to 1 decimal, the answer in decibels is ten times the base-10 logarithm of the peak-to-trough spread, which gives 7.4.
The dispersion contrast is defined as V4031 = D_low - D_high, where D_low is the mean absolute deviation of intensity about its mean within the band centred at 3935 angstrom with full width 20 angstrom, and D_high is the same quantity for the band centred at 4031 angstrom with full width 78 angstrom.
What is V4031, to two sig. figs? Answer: 1.2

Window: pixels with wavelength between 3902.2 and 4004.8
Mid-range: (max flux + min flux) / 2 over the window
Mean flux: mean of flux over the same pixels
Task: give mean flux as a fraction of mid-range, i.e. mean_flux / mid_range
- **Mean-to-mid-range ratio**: 1.17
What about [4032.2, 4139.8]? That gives 1.11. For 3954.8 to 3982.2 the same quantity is 1.13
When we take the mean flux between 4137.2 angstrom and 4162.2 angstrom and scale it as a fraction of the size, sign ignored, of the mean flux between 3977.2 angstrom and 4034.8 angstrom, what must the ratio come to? 1.09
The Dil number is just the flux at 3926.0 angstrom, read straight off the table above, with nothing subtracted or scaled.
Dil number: 8.192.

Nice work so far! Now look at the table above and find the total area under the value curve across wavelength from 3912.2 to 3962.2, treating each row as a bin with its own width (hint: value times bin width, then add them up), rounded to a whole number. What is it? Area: 409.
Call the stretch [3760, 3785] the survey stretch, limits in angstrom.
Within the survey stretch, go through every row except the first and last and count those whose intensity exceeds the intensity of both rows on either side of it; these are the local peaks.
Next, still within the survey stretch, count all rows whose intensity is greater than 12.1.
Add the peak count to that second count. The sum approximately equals 5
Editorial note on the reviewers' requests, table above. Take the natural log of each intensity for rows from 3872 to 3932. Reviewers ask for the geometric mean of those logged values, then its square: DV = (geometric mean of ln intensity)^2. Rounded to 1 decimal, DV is 4.8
